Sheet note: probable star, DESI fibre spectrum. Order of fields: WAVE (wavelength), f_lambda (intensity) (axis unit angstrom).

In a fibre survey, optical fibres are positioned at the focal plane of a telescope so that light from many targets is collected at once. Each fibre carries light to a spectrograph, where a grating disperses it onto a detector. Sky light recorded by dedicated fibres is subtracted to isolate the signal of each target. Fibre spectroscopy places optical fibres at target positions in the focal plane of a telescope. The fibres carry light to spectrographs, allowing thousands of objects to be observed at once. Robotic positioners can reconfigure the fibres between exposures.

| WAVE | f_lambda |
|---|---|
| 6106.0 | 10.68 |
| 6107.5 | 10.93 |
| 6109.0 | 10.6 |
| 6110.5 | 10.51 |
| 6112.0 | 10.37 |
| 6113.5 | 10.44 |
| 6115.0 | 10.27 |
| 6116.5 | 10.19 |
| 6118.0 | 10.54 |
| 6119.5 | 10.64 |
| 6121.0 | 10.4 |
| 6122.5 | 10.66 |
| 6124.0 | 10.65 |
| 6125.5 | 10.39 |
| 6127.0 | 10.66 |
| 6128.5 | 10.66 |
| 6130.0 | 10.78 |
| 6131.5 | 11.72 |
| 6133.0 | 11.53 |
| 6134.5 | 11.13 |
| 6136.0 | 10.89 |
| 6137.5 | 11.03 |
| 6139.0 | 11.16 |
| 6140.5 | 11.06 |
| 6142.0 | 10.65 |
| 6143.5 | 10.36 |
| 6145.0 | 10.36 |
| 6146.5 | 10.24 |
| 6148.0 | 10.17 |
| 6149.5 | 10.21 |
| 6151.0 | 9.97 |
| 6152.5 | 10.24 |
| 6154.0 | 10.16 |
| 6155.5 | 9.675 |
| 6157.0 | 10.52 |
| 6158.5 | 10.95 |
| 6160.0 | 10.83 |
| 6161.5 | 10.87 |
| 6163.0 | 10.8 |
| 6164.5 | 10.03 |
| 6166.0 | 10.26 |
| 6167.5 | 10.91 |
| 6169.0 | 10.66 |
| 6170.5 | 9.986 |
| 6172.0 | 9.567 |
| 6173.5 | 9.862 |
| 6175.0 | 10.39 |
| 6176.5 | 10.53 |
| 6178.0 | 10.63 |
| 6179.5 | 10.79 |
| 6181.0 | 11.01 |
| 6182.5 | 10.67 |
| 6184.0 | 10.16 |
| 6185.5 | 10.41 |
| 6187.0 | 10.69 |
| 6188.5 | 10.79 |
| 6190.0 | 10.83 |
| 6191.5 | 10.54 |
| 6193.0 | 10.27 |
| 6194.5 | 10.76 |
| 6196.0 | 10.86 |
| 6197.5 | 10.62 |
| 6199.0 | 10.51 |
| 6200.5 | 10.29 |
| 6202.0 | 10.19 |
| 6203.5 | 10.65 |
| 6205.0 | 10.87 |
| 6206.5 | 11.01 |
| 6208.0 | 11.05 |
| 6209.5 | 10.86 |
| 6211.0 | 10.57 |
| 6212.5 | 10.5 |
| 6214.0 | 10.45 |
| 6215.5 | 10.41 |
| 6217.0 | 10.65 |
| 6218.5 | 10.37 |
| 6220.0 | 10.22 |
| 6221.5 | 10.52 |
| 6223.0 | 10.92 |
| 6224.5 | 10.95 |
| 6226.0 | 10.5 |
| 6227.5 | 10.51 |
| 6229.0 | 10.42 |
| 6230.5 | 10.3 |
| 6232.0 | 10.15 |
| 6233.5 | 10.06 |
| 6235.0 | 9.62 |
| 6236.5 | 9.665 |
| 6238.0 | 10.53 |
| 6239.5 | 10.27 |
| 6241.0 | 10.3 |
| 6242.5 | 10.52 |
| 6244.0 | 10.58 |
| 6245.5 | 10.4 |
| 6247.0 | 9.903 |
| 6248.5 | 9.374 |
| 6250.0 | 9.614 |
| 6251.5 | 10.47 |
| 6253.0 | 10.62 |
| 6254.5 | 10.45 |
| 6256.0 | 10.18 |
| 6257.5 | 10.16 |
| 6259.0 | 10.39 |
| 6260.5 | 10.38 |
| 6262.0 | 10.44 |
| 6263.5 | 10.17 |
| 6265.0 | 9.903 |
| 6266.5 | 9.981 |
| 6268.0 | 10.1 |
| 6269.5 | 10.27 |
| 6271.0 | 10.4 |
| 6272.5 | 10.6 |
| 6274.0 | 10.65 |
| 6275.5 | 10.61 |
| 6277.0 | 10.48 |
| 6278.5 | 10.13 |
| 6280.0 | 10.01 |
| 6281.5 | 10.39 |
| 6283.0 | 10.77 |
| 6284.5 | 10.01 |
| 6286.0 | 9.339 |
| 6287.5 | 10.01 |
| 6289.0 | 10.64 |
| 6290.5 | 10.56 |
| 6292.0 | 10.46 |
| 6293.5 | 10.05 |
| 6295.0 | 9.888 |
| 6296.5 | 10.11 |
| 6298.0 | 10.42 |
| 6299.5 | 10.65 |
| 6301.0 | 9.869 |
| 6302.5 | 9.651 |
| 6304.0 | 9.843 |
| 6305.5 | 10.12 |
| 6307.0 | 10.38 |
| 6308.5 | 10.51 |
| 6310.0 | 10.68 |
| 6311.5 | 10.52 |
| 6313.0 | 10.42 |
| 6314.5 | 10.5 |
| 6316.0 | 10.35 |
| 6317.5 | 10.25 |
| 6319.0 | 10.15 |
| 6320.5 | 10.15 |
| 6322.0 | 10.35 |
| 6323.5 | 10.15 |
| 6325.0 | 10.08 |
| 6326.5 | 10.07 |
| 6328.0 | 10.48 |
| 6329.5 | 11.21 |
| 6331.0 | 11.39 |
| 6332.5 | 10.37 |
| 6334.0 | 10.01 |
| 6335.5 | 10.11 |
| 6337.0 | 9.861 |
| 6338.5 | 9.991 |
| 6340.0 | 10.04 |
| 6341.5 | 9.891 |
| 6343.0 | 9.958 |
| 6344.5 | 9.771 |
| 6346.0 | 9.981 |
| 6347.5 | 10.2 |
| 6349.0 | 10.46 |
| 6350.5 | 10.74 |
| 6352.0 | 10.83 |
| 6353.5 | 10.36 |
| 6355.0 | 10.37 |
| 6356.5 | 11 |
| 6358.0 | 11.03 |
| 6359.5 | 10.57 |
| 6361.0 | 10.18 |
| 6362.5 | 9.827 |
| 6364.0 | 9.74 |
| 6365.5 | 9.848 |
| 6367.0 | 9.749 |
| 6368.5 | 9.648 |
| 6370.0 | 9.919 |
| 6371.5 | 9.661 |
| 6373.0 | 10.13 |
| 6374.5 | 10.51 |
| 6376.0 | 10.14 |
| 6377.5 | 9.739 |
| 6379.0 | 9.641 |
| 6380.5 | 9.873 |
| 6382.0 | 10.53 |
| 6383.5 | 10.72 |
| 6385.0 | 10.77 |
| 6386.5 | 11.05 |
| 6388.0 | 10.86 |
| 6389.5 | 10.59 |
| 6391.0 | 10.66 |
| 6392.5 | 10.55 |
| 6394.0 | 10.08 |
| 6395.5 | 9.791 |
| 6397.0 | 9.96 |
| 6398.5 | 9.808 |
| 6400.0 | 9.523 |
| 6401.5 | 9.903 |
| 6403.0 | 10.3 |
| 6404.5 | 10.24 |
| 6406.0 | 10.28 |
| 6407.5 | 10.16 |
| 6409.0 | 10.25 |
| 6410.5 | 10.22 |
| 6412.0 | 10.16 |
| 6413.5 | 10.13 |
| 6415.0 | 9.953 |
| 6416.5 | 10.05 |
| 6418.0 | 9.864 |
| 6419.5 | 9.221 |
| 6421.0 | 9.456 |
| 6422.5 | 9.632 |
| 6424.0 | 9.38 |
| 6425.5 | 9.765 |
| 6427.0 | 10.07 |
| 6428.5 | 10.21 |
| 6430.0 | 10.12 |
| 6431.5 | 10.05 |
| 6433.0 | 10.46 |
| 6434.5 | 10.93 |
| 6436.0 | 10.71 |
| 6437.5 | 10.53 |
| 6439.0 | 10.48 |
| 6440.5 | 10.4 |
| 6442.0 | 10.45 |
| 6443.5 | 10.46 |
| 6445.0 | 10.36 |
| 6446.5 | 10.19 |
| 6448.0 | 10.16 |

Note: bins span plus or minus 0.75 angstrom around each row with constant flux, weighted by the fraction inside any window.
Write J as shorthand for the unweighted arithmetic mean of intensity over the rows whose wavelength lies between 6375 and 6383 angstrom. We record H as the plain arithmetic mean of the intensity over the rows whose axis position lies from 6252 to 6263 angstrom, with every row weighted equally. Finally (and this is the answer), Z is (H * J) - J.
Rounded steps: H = 10.4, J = 10.0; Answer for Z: 94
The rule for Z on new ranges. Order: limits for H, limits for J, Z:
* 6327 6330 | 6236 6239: 99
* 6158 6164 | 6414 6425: 95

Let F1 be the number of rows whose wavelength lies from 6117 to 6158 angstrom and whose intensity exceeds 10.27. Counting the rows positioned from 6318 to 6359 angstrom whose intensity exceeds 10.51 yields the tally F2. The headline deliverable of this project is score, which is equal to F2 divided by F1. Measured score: 0.3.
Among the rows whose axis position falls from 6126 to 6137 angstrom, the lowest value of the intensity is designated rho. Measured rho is 10.66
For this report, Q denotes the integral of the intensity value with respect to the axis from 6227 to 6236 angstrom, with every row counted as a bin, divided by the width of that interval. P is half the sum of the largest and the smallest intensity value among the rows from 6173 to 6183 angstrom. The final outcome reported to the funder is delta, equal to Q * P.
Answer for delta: 106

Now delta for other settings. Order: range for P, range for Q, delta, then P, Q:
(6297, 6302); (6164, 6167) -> 105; 10.3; 10.22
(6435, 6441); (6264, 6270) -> 106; 10.6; 10.06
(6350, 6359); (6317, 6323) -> 109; 10.7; 10.22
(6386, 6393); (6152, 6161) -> 112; 10.8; 10.41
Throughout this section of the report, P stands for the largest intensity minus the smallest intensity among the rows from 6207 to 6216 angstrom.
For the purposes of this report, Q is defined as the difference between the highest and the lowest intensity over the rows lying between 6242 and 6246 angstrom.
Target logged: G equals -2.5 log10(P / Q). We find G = -1.38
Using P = 0.6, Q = 0.18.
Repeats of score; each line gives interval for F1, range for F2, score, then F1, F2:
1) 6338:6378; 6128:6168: 1.8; 9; 16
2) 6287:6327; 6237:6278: 0.5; 13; 7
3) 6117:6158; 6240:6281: 0.3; 20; 6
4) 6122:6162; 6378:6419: 0.4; 20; 8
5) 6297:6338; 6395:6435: 0.1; 14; 1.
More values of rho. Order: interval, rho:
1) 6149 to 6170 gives 9.675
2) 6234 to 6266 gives 9.374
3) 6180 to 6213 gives 10.16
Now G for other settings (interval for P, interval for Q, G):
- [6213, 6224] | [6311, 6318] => -1.03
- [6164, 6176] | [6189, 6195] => -0.95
